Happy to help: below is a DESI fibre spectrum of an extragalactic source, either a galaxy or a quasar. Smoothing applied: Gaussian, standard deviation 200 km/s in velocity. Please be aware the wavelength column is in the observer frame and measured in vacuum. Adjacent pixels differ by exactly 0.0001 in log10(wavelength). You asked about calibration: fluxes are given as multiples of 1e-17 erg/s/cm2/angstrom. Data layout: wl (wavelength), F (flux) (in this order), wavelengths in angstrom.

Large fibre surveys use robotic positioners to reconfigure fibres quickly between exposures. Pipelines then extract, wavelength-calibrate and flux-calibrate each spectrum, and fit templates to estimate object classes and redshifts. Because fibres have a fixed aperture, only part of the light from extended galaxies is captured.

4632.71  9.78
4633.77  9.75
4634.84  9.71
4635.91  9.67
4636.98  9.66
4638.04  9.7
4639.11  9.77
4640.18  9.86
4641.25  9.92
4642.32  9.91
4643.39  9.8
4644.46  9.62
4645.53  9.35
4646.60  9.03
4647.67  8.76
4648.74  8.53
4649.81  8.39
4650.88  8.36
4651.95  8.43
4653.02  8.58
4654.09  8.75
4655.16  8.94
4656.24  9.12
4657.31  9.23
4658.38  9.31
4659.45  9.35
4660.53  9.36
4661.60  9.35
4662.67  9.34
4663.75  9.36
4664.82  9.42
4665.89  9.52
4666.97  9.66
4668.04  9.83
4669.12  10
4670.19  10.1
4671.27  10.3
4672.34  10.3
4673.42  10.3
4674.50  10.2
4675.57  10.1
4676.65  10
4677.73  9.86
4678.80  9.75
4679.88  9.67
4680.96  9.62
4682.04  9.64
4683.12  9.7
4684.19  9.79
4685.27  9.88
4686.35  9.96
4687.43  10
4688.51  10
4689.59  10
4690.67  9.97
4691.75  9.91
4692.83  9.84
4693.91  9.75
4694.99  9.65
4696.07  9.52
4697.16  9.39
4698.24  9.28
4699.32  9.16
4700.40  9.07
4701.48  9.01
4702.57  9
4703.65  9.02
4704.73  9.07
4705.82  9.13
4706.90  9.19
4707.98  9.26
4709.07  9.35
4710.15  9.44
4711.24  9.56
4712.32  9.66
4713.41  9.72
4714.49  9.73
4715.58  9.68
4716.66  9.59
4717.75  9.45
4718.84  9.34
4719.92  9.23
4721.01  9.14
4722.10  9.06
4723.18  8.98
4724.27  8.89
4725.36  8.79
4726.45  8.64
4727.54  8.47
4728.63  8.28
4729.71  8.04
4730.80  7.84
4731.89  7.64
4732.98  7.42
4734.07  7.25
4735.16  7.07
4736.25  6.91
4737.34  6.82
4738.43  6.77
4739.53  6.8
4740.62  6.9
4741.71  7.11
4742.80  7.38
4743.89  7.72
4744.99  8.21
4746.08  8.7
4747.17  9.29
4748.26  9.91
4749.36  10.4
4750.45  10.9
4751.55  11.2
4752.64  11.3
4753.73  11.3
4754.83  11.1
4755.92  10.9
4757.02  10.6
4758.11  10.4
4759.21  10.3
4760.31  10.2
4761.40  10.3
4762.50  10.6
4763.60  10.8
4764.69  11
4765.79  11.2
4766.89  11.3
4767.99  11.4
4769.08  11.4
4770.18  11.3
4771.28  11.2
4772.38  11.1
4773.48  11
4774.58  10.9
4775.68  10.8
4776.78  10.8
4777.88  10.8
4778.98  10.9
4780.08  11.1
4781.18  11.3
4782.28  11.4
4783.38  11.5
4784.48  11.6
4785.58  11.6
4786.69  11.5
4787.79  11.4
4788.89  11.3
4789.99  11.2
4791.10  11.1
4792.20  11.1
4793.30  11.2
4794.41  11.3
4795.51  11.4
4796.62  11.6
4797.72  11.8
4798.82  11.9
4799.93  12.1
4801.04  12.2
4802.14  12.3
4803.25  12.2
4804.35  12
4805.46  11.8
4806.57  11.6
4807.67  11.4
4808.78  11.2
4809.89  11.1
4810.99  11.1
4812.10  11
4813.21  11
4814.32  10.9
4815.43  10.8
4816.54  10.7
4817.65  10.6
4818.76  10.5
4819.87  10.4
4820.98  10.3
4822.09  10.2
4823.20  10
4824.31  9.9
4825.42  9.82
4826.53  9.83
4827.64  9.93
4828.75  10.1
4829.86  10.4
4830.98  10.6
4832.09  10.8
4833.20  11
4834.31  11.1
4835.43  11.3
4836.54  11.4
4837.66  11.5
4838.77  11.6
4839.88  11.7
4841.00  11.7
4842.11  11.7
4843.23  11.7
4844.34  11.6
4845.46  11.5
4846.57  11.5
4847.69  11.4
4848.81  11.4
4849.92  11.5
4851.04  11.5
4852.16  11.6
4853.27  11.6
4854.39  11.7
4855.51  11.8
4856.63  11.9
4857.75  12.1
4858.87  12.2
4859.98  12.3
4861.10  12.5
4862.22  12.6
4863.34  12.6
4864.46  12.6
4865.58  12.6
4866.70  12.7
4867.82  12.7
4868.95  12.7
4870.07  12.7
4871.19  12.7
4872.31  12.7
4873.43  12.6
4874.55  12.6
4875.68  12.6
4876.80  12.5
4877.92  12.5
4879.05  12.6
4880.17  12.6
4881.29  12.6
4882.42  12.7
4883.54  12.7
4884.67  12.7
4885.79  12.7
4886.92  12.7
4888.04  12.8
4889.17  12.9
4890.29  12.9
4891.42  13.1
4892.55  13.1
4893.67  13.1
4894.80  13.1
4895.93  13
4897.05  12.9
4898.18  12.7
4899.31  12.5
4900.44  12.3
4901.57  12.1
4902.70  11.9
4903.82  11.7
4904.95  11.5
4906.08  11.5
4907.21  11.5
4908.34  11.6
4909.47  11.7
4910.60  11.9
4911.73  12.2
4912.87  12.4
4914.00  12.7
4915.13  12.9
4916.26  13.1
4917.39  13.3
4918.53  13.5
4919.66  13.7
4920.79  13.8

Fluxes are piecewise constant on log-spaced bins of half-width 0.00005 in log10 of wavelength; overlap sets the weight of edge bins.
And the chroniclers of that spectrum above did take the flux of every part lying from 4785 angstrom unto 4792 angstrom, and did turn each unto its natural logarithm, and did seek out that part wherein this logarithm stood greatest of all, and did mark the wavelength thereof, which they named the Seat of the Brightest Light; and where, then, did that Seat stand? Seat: 4785.58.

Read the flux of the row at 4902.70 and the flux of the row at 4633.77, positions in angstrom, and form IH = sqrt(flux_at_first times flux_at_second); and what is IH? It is 10.8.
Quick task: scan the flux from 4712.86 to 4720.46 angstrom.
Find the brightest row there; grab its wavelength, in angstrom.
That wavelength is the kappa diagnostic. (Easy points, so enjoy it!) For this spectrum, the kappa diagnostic 4714.49 angstrom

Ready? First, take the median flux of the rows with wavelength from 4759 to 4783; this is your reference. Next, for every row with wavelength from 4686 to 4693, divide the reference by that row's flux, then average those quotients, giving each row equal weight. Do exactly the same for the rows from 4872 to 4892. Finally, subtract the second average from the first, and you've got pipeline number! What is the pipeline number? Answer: 0.24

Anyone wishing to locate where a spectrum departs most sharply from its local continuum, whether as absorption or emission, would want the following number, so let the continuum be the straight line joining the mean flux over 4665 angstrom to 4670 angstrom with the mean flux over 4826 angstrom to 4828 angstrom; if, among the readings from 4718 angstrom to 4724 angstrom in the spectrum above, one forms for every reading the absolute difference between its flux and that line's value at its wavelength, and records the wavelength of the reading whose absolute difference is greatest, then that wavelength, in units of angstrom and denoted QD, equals 4723.18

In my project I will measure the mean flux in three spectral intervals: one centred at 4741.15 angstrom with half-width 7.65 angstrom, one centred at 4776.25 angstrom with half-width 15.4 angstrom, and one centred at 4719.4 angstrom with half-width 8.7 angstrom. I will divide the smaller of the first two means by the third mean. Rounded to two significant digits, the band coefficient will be 0.83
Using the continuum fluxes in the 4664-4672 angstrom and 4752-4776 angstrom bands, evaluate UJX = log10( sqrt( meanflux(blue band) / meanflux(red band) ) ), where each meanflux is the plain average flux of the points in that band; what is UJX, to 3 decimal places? -0.023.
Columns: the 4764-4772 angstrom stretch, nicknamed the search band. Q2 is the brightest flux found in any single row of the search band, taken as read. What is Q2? 11.4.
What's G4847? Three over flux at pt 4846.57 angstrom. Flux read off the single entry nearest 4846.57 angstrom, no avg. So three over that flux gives 0.261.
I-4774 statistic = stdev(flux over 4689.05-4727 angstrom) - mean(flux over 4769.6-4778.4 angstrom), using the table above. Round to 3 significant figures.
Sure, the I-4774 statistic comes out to -10.6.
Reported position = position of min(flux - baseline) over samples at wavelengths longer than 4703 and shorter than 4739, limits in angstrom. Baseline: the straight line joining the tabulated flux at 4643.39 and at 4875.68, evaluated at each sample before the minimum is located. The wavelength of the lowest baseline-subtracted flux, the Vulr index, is 4738.43 angstrom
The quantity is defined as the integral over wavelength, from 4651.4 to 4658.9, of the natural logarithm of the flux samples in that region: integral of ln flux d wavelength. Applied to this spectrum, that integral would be 16.4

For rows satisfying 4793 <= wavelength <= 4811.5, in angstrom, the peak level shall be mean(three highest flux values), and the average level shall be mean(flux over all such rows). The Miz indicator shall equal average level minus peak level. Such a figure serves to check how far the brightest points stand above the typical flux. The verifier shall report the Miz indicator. -0.57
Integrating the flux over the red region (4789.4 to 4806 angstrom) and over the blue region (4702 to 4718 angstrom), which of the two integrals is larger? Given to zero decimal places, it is 194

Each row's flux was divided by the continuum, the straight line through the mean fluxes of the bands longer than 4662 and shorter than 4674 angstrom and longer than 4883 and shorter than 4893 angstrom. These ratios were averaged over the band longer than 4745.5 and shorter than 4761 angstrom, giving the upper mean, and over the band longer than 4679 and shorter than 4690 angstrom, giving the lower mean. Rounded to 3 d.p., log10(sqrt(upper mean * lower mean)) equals -0.016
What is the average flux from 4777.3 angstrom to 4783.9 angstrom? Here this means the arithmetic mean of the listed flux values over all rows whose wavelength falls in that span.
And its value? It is 11.2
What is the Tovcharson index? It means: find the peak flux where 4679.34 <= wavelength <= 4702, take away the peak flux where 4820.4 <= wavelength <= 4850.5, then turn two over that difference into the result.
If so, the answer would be -1.18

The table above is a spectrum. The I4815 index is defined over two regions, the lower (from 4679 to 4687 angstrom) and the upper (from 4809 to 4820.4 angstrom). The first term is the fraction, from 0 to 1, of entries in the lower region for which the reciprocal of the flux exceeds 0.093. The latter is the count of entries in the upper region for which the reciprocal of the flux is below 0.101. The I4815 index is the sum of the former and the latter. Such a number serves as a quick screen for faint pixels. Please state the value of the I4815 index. 11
